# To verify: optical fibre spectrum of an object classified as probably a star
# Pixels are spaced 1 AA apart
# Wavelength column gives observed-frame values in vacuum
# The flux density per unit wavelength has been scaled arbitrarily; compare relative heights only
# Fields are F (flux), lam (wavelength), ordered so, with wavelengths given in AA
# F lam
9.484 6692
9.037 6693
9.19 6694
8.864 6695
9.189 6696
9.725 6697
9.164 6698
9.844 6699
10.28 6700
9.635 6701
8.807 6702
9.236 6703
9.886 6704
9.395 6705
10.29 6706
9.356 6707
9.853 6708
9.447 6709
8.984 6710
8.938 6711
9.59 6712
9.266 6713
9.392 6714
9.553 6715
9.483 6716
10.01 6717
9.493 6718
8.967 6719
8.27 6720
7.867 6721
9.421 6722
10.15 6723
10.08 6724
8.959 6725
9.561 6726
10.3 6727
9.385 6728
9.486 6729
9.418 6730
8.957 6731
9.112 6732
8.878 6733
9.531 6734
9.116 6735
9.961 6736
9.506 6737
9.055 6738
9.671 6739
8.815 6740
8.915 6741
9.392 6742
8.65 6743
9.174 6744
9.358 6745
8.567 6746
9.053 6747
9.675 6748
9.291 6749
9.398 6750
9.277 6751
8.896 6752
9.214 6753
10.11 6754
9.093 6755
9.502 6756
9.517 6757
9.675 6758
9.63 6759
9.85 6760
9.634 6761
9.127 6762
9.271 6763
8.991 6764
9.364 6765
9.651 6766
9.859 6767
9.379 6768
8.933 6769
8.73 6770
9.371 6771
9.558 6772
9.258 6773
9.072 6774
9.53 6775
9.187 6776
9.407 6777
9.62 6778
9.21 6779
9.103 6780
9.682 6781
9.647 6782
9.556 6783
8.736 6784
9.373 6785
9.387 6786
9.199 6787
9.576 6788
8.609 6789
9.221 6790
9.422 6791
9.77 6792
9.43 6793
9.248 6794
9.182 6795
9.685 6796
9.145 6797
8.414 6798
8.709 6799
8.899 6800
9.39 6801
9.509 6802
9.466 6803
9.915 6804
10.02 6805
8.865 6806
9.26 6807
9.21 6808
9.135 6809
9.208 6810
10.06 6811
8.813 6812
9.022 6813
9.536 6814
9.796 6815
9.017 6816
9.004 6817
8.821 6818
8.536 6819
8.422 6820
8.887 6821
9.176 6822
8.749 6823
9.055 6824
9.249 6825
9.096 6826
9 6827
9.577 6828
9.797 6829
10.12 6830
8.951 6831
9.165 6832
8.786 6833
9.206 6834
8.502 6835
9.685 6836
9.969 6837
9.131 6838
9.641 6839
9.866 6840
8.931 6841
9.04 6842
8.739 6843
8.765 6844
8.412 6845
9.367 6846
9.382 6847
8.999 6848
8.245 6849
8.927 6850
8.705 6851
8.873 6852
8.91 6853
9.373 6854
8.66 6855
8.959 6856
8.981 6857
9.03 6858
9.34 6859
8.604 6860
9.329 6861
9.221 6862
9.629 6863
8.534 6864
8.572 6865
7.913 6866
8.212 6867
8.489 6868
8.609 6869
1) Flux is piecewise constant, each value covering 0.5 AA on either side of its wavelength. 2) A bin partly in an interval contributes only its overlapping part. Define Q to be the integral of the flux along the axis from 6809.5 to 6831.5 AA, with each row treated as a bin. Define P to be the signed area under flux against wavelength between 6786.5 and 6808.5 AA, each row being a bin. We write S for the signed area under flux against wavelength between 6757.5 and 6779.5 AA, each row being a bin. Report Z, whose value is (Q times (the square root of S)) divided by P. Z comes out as 14.2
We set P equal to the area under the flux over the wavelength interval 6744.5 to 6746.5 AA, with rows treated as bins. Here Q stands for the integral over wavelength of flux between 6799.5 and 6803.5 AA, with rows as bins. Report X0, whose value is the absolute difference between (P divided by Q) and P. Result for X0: 17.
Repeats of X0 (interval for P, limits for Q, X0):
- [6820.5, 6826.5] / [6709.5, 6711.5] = 51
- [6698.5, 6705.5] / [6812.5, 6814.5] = 63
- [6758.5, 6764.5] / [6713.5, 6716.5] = 55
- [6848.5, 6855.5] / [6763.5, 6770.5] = 61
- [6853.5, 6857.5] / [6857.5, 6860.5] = 35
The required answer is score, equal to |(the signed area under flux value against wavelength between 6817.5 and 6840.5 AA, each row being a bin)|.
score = 211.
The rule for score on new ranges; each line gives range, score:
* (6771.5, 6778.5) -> 66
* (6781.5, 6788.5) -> 65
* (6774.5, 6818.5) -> 409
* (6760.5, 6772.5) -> 112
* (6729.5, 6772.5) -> 400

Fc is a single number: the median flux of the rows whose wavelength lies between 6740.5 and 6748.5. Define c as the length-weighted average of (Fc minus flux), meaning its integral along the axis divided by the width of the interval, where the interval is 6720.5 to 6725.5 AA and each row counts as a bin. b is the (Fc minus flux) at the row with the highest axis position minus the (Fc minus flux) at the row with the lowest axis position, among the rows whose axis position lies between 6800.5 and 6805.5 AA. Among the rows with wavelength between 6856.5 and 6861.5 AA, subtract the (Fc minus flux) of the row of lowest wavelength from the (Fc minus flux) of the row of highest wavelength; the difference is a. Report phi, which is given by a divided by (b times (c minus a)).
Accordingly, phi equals 3.3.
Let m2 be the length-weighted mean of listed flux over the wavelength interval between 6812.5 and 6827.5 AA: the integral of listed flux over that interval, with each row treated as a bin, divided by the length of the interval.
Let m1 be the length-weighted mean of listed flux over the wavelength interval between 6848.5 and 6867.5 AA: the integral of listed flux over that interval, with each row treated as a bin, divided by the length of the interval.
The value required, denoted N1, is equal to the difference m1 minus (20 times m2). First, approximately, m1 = 8.84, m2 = 9.024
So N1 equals -172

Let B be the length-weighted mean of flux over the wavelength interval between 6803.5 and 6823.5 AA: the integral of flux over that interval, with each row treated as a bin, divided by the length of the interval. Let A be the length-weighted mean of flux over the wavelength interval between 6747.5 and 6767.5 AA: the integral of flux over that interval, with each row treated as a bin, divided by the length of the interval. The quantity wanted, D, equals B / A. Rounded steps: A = 9.45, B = 9.17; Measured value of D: 0.971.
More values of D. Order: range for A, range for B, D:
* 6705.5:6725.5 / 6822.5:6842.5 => 0.990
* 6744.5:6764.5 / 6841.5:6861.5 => 0.955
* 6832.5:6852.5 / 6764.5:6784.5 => 1.031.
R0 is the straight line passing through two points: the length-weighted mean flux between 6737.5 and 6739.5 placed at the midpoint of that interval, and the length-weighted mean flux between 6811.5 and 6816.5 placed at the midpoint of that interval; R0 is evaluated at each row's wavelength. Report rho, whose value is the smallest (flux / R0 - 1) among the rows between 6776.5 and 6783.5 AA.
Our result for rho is -0.021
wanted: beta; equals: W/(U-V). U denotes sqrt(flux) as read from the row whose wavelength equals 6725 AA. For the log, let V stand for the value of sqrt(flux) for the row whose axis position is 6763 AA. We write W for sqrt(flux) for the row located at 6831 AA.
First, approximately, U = 2.993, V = 3.04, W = 2.99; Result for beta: -58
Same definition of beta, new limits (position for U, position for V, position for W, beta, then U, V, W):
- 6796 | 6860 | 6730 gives 17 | 3.112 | 2.93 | 3.07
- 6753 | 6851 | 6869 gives 35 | 3.035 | 2.95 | 2.93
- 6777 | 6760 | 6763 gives -43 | 3.067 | 3.14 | 3.04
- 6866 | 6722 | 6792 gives -12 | 2.813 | 3.07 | 3.13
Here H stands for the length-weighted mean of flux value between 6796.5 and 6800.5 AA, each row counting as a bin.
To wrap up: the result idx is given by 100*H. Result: 879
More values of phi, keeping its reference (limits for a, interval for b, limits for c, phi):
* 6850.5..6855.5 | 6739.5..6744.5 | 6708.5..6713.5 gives 0.7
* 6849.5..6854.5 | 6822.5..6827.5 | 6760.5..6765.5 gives 6.3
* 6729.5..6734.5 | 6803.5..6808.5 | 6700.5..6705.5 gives 1.0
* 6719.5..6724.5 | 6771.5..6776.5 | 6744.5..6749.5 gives -2.8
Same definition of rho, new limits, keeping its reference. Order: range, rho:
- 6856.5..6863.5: -0.061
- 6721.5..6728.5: -0.045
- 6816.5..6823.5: -0.087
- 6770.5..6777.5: -0.025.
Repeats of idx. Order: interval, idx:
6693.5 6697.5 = 924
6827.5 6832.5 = 952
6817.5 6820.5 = 859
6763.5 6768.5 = 945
